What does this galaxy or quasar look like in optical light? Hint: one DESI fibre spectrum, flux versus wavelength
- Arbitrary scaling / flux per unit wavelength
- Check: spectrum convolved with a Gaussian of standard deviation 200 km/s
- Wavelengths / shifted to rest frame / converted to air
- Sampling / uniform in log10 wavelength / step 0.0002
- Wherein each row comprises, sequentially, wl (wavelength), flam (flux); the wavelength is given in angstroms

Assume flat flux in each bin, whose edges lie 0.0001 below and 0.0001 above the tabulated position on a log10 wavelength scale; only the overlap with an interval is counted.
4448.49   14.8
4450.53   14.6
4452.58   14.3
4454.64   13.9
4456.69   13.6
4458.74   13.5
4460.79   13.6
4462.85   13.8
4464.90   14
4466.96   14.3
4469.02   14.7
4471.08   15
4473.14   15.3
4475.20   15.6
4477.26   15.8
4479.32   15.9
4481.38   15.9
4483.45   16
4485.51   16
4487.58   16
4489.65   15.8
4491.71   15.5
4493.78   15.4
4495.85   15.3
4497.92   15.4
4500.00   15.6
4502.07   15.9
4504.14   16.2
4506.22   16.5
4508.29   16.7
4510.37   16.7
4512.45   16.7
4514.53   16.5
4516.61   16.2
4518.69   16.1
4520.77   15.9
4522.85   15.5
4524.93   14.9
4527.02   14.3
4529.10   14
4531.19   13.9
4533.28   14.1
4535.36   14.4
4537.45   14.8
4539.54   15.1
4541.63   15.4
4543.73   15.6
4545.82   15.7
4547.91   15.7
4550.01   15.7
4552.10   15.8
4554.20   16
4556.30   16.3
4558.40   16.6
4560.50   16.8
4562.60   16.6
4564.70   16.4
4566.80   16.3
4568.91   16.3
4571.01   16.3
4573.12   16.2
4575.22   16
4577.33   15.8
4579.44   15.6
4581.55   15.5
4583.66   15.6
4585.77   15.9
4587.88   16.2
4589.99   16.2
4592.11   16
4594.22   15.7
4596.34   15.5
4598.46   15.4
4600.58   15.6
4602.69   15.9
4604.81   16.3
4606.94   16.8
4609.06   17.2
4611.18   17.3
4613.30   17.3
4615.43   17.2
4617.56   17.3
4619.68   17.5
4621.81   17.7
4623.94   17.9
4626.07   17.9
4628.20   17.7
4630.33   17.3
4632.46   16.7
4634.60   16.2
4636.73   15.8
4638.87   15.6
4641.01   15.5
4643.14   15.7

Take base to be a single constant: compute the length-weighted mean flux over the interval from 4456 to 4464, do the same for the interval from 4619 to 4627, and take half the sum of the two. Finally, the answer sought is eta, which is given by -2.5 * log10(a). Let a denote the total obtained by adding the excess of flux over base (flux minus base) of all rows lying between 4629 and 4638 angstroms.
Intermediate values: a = 3.2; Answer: -1.3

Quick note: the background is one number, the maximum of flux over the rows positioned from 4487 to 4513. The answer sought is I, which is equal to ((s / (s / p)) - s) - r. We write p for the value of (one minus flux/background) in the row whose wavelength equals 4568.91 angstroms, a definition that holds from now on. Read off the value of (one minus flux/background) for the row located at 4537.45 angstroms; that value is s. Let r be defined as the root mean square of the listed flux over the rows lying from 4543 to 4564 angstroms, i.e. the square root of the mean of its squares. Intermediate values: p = 0.02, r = 16.1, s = 0.11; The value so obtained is -16.2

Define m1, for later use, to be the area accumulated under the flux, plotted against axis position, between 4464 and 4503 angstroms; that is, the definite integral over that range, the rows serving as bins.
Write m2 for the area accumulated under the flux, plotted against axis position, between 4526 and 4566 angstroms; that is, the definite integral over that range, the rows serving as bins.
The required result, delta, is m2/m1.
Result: 1.025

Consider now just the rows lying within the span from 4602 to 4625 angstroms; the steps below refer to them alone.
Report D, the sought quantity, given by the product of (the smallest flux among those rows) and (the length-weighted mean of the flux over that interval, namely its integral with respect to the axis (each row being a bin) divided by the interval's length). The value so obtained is 273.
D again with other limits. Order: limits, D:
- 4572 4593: 246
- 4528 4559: 212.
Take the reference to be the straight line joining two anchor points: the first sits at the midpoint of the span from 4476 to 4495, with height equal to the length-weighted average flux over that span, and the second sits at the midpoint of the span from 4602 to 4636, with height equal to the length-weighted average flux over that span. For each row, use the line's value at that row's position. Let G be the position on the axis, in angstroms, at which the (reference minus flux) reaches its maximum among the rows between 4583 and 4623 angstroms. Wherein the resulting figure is 4598.46 angstroms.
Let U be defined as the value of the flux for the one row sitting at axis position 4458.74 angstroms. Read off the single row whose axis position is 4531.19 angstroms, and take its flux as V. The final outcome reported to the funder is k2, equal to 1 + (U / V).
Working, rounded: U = 13.5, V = 13.9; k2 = 1.97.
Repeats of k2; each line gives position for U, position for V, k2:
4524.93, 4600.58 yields 1.96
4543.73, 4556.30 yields 1.96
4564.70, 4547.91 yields 2.04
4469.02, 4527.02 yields 2.03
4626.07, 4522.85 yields 2.15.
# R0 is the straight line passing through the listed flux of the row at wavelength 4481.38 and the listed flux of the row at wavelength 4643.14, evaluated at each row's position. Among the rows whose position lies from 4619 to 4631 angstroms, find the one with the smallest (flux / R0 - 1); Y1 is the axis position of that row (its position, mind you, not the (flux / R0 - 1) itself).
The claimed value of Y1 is 4630.33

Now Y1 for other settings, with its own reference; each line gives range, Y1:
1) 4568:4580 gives 4579.44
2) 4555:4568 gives 4556.30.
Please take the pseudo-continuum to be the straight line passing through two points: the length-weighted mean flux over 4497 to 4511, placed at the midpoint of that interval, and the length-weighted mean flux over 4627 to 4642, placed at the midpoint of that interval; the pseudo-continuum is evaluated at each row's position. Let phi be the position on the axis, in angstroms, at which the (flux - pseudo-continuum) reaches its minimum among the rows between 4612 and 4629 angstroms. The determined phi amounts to 4615.43 angstroms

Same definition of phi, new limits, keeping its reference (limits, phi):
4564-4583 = 4581.55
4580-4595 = 4581.55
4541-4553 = 4541.63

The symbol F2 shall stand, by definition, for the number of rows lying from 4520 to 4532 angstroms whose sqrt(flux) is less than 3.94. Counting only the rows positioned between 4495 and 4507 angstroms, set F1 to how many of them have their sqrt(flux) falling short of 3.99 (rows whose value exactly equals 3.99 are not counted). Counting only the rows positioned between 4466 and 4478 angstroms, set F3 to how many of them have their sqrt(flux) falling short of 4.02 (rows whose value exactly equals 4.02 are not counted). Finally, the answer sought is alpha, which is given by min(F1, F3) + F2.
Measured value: 9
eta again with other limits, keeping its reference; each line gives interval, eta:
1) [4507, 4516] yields -1.5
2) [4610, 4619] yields -2.0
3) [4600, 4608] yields -0.6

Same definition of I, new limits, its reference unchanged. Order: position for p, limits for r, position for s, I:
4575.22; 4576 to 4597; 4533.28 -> -15.9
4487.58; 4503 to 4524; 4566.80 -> -16.3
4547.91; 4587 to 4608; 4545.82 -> -16.0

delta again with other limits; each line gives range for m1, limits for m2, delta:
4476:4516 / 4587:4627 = 1.043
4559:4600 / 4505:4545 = 0.940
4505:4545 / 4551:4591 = 1.045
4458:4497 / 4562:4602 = 1.080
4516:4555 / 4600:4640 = 1.141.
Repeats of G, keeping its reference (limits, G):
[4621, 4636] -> 4634.60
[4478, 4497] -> 4495.85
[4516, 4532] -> 4531.19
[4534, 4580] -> 4535.36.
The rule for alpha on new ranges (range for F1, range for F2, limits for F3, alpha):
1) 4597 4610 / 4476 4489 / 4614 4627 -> 0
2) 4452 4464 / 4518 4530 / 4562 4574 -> 4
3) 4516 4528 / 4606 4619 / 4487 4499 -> 4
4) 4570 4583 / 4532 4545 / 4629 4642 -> 8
